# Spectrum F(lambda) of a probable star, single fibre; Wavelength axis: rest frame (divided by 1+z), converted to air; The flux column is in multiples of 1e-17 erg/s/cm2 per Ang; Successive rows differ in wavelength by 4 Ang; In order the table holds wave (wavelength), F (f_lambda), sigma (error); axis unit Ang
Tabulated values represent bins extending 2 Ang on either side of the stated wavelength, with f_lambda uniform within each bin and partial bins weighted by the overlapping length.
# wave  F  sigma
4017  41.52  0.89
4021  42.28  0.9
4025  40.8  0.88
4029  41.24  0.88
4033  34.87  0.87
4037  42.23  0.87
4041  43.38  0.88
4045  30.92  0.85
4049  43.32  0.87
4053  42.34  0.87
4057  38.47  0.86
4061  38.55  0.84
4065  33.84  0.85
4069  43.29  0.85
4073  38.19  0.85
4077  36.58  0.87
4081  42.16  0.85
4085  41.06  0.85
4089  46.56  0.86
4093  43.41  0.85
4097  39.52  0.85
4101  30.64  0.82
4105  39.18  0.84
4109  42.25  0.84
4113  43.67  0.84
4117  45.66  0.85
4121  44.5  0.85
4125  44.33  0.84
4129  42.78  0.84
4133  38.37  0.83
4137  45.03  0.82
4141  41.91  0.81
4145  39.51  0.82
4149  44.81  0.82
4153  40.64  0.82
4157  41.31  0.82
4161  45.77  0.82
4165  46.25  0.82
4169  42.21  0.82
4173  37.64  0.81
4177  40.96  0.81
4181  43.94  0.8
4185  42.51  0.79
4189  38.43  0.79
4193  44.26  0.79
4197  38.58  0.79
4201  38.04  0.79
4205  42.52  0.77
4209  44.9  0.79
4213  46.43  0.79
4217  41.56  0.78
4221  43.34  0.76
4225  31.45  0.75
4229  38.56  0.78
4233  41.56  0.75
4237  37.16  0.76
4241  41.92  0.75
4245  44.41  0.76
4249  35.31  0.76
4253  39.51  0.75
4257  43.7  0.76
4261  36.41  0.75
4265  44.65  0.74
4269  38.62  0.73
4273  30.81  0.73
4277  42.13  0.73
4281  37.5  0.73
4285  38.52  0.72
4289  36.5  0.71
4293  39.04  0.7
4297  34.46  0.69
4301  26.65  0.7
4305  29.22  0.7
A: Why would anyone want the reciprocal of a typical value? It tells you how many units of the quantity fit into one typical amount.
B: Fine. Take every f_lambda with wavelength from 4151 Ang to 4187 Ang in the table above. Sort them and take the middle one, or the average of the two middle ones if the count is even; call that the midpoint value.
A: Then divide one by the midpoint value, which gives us 0.0237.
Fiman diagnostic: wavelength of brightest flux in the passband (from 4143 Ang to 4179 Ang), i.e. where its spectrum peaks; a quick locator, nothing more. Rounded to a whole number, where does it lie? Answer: 4165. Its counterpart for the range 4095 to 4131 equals 4117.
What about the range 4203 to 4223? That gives 4213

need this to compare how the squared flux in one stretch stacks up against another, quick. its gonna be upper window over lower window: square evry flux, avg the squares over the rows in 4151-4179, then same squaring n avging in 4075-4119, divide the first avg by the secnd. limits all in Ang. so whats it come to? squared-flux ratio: 1.05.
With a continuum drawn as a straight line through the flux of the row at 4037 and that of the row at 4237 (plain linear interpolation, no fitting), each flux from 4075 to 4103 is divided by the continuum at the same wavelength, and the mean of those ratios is 0.98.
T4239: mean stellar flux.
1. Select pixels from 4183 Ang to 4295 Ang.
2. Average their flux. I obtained 39.9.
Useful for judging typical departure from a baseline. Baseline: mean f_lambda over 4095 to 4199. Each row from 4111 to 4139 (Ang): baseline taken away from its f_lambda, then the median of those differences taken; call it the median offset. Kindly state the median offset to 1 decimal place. 2.6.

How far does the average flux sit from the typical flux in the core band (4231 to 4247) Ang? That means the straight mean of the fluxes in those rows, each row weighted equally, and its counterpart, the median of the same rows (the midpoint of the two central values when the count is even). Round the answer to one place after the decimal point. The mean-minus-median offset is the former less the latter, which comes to -0.5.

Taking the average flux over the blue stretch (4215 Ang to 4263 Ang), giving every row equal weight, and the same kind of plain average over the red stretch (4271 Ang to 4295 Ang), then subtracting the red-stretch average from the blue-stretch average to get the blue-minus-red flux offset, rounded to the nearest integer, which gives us 2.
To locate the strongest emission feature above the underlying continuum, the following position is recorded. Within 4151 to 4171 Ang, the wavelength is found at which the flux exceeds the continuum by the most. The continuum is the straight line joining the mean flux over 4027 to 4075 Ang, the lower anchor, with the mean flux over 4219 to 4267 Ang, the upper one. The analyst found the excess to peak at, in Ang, 4165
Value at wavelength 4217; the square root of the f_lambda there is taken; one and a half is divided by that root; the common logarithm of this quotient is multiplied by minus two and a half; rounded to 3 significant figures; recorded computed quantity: 1.58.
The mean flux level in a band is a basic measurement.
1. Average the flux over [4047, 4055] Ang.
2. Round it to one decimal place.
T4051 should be 42.8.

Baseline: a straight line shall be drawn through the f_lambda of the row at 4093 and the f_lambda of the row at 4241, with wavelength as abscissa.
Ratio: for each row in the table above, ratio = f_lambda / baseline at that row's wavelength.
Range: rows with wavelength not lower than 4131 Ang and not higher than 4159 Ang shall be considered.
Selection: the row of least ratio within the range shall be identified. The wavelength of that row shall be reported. 4133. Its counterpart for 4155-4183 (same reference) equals 4173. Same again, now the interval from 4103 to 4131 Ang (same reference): 4105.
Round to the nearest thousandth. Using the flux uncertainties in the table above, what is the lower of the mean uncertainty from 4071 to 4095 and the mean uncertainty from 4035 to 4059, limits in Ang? 0.855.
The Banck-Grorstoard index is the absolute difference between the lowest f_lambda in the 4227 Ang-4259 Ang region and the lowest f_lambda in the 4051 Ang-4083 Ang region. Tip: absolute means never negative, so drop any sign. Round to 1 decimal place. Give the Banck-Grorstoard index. 1.5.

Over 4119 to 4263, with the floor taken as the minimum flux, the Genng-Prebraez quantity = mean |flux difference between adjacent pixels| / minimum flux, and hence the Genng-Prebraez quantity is 0.13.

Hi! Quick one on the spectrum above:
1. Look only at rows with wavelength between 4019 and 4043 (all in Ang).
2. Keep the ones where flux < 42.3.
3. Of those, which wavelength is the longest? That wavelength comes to 4037 Ang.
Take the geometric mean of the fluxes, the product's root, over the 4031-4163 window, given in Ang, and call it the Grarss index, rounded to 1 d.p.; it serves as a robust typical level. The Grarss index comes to 40.7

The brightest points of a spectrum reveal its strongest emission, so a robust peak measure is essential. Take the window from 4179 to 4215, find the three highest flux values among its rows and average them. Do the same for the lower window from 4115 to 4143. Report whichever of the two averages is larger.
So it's 45.2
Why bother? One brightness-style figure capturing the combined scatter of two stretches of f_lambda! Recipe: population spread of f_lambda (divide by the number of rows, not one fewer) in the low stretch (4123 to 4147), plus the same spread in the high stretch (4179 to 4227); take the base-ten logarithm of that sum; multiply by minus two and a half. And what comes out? -2.00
